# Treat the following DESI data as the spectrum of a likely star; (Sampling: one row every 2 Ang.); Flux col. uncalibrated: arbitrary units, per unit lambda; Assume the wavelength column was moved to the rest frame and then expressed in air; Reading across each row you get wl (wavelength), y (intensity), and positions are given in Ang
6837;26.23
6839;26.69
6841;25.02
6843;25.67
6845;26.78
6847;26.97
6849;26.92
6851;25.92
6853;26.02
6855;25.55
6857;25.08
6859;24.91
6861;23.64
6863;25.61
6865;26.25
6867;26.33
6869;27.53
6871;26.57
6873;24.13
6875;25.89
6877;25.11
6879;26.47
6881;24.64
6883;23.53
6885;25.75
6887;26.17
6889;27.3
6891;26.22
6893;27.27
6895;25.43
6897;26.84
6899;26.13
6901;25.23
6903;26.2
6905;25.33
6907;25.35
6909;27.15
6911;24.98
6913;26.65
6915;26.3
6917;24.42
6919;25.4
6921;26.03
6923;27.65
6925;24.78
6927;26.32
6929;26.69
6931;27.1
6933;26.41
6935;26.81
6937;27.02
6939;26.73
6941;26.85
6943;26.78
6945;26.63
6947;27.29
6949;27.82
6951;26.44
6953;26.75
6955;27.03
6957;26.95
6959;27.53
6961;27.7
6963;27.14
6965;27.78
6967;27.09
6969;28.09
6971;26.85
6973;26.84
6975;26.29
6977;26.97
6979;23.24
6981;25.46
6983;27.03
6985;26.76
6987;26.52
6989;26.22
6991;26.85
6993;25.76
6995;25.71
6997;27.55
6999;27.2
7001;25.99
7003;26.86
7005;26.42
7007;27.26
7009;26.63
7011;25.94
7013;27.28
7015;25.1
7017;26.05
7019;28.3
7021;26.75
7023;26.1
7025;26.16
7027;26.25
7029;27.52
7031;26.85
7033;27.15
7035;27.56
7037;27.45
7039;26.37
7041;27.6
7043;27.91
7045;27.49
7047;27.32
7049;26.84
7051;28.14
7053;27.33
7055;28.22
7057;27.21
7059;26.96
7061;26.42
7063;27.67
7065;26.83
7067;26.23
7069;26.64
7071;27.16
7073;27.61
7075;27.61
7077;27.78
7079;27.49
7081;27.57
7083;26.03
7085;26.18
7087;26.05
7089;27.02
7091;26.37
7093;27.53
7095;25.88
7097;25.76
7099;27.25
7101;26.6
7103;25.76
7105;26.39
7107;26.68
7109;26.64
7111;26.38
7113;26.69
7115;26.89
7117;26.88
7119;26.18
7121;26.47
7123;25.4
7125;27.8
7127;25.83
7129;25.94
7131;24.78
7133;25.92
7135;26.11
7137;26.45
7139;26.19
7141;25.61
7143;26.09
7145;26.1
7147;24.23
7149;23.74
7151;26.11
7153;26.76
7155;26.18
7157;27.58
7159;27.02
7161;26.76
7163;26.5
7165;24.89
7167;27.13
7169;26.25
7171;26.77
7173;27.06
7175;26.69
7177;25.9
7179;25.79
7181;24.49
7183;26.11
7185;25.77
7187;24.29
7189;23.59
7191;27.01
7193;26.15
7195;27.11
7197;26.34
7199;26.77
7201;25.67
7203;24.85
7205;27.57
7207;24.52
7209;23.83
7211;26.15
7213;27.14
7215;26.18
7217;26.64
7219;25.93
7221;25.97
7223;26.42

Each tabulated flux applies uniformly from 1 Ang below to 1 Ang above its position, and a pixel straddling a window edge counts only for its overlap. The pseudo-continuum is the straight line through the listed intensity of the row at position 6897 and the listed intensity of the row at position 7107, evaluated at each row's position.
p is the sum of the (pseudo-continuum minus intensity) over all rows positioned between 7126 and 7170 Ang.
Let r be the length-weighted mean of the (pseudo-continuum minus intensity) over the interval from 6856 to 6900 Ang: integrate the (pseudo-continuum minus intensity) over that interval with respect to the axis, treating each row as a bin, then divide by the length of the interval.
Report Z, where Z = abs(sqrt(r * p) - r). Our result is 2.8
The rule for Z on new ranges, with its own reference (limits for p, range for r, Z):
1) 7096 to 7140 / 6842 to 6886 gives 1.8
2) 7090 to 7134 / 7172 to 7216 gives 1.5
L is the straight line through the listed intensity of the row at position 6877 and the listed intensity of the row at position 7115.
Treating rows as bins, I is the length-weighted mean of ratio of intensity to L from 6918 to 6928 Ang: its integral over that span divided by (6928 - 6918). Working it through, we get 1.02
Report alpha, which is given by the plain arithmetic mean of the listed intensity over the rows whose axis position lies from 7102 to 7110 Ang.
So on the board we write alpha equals 26.37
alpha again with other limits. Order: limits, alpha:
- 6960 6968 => 27.43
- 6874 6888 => 25.37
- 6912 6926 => 25.89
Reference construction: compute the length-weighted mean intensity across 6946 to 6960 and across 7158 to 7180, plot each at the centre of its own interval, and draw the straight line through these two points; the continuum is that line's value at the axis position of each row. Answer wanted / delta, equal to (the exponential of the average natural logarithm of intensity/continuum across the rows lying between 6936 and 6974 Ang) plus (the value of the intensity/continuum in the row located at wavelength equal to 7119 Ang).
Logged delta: 1.98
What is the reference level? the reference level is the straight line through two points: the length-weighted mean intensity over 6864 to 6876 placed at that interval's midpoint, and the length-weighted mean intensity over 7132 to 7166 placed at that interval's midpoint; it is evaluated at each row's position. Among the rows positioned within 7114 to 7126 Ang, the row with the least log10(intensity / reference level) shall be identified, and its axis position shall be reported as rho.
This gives 7123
